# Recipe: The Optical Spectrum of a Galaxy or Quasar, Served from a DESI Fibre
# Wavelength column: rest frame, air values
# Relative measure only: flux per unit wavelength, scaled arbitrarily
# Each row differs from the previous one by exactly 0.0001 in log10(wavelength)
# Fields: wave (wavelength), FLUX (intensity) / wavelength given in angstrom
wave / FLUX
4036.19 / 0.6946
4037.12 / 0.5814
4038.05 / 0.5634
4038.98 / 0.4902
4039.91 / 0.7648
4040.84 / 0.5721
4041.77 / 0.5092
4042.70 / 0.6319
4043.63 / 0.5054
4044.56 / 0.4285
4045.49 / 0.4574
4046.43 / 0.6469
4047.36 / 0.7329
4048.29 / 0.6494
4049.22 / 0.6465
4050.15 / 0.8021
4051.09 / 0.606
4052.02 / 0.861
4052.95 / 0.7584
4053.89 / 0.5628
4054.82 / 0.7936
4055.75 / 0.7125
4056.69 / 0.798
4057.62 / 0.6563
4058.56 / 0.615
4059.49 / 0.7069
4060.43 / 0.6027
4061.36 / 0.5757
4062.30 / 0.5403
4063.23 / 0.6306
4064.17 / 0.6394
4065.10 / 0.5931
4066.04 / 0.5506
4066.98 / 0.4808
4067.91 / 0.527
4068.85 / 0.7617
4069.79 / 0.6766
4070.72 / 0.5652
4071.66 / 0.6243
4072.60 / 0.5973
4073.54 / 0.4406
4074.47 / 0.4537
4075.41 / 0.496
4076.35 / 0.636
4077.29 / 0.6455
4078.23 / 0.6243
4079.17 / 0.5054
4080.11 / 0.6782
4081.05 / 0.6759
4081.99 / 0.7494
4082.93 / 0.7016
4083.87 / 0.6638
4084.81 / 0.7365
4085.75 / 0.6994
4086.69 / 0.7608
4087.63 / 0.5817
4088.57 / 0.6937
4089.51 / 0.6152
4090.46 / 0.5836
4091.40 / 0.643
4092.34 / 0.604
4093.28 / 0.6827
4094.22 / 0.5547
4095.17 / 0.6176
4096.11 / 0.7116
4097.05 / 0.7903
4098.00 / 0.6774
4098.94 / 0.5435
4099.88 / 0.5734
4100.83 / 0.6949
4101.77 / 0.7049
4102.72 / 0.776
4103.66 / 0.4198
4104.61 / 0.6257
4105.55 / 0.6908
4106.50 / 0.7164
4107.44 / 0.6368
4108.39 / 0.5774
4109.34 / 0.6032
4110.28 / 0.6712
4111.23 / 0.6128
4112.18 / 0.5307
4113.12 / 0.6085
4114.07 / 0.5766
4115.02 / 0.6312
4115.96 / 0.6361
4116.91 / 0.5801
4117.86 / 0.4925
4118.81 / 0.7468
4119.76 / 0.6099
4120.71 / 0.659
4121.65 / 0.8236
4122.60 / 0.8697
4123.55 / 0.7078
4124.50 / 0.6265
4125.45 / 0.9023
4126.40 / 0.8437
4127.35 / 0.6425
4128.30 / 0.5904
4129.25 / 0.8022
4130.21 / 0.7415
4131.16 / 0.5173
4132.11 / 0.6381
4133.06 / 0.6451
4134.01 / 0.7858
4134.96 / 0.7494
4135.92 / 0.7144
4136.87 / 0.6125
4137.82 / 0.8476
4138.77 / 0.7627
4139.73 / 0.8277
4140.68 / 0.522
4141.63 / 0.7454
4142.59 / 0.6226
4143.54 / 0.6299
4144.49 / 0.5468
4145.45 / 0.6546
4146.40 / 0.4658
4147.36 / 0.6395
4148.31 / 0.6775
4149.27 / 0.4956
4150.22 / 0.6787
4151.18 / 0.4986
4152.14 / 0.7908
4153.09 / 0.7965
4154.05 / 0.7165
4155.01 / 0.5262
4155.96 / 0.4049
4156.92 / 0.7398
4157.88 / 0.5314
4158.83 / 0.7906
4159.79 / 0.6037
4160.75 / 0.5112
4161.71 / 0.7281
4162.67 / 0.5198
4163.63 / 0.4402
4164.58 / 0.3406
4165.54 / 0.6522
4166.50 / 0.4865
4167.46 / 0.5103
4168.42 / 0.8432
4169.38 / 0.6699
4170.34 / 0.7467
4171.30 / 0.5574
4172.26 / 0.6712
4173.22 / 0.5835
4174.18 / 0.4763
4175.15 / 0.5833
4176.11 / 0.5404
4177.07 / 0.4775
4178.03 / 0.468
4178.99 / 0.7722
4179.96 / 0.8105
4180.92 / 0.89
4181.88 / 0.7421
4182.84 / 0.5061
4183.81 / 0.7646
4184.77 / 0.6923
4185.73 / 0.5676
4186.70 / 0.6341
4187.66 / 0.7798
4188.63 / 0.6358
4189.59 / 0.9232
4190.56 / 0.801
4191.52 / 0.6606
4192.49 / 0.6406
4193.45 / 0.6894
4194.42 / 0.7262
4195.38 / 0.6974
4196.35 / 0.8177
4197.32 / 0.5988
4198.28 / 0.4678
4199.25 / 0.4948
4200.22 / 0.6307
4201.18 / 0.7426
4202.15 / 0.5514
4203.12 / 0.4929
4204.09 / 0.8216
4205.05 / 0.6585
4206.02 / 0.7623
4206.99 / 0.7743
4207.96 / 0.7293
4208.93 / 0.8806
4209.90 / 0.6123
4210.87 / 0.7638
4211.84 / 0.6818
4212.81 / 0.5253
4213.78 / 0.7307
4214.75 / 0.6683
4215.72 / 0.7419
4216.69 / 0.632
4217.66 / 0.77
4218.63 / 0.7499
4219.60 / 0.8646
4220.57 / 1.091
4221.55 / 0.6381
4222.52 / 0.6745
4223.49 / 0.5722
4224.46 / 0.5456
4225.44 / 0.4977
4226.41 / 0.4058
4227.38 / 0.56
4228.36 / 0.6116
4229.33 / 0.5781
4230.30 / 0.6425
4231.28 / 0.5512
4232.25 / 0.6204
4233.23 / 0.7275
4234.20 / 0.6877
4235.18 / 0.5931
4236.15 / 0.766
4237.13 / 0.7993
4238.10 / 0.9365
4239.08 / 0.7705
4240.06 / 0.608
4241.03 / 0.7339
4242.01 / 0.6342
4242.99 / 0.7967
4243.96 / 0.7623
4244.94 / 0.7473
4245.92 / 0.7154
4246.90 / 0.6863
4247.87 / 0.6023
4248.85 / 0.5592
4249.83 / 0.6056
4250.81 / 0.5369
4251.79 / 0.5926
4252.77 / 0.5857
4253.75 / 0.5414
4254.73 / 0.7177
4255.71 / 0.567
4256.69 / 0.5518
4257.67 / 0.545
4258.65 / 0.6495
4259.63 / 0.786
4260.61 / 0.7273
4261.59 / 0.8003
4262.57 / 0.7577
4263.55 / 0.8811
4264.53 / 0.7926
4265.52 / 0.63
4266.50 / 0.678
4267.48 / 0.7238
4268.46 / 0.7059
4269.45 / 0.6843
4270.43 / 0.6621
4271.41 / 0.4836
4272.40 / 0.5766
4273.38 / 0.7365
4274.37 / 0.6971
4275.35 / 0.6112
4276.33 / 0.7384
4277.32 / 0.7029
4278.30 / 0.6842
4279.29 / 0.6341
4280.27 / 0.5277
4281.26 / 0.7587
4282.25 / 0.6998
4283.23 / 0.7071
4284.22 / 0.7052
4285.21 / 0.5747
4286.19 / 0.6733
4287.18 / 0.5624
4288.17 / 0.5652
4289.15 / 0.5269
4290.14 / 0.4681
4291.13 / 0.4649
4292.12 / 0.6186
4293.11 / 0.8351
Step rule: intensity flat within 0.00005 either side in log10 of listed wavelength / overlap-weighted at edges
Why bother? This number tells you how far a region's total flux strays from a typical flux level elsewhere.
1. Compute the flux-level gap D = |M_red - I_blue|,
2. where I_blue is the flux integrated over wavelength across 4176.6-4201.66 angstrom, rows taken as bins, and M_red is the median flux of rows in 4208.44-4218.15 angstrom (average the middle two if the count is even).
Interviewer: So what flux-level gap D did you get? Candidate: 16.3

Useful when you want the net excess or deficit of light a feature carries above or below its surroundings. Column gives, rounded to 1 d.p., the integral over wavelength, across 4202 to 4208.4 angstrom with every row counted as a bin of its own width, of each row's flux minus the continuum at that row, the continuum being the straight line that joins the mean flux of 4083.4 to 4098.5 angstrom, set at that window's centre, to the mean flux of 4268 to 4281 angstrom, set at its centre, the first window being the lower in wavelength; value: 0.2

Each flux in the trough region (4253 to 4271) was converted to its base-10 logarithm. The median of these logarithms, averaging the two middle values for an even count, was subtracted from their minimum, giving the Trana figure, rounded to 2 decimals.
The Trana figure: -0.11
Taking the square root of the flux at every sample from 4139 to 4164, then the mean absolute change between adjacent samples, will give 0.105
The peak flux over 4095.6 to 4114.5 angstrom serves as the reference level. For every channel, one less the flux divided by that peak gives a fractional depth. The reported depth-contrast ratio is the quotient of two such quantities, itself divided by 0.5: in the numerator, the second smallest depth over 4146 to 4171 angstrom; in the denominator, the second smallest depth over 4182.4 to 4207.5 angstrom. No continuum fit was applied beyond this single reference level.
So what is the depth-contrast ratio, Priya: 0.4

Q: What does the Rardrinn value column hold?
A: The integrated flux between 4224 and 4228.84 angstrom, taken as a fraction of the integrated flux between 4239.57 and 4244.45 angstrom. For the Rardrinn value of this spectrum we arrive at 0.7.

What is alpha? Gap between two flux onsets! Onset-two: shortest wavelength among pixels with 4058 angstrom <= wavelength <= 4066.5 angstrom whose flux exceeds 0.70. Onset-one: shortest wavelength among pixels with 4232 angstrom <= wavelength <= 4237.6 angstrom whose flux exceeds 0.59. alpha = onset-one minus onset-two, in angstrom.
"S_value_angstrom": 172.8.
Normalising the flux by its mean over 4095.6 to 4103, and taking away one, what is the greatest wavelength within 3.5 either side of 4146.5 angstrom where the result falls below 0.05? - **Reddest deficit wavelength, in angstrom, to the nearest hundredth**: 4149.27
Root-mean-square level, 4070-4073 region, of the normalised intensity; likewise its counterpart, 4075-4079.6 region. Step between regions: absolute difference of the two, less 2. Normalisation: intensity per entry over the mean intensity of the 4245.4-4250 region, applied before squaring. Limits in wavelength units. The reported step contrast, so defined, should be -1.98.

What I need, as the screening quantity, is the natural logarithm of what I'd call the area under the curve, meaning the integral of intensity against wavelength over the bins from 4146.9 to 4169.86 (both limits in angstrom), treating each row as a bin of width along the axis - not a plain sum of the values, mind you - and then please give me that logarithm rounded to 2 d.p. 2.64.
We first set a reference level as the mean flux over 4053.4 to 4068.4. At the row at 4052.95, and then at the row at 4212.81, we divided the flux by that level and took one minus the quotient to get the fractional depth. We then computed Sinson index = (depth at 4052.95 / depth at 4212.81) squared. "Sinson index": 2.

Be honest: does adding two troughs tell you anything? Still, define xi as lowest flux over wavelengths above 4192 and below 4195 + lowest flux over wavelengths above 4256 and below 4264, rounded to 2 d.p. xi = 1.19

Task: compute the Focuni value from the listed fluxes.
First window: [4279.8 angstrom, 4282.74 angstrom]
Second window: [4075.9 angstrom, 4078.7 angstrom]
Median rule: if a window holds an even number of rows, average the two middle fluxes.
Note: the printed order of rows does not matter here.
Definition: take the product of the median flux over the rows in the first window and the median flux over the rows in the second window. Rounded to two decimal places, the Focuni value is 0.45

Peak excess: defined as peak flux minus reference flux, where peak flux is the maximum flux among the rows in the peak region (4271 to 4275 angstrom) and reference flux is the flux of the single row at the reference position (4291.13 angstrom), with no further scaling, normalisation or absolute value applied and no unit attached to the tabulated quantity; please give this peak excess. 0.27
